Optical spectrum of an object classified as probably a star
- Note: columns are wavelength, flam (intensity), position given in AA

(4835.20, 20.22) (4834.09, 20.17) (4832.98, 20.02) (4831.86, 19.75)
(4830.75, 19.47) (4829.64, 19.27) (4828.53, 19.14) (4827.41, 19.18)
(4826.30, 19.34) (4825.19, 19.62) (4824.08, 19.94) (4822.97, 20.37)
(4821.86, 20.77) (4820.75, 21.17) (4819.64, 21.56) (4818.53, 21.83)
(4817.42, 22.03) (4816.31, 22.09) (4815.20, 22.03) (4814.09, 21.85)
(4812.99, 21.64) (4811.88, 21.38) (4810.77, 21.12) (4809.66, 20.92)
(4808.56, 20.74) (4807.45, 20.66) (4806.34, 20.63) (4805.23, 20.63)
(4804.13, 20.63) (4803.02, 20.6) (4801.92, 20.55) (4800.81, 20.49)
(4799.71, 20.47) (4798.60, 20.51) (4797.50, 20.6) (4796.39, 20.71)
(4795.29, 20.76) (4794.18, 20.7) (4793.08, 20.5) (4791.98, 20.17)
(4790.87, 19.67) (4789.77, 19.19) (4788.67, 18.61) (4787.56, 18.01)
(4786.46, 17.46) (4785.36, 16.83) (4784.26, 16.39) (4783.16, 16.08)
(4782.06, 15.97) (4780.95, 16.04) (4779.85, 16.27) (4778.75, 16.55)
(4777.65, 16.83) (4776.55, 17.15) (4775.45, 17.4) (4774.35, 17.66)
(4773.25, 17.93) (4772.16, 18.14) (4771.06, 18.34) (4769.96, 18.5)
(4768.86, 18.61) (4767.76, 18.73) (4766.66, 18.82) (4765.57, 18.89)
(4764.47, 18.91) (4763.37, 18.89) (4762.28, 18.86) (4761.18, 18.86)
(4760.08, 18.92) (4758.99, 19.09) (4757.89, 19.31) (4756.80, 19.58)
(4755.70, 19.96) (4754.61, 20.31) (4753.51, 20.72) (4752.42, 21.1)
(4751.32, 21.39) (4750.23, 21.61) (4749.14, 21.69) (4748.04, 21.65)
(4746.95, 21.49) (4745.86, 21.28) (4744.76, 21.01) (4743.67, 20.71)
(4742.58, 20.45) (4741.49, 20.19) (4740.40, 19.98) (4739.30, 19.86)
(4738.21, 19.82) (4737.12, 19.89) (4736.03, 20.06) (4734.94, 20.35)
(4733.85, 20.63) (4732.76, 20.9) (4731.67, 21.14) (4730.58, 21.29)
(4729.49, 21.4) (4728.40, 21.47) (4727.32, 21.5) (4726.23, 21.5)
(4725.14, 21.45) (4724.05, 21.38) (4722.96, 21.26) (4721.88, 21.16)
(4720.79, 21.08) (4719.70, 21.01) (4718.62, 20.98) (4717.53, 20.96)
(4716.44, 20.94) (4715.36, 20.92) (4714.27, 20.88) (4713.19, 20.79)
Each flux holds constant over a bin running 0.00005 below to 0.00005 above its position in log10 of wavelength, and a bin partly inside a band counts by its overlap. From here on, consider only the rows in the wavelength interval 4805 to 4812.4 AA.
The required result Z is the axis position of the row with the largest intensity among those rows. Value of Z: 4811.88 AA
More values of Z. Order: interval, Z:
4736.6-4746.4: 4745.86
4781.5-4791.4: 4790.87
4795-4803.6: 4795.29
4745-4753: 4749.14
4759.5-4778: 4760.08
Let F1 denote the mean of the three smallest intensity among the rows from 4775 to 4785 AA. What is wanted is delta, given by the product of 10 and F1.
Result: 160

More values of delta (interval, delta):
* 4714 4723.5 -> 209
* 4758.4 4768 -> 188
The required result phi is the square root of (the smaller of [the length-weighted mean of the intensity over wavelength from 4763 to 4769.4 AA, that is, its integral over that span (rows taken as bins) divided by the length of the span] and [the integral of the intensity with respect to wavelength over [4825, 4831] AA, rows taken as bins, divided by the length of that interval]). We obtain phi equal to 4.34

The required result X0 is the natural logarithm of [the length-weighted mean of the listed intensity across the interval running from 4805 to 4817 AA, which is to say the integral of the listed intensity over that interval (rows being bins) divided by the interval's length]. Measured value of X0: 3.06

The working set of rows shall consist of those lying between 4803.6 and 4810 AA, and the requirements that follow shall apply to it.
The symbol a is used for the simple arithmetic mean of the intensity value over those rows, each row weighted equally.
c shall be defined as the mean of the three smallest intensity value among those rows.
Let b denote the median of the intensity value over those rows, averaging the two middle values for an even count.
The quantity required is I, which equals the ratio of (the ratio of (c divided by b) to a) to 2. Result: 0.0241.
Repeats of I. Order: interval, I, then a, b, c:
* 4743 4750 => 0.0230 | 21.3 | 21.4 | 21.0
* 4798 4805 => 0.0243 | 20.5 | 20.5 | 20.5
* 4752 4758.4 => 0.0242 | 20.2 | 20.1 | 19.6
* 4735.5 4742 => 0.0249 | 20.0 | 19.9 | 19.9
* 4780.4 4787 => 0.0300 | 16.5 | 16.2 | 16.0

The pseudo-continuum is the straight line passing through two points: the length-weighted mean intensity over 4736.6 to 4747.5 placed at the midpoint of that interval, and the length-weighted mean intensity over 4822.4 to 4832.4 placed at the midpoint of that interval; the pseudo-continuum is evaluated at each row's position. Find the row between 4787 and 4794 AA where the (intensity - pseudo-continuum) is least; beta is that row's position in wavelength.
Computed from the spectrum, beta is 4787.56 AA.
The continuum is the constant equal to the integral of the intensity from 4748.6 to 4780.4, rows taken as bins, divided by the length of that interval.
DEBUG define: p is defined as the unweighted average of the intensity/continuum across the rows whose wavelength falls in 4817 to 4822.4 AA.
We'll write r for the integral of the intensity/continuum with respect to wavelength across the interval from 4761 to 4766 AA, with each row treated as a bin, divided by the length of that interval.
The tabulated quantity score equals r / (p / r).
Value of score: 0.88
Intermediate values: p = 1.13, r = 1.00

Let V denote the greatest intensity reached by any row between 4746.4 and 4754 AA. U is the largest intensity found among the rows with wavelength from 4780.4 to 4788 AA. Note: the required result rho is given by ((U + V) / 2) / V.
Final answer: 0.92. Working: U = 18.01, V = 21.69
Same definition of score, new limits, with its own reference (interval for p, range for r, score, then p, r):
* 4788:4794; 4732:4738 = 1.12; 1.04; 1.08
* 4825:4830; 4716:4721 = 1.20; 1.02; 1.11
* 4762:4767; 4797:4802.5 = 1.18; 1.00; 1.09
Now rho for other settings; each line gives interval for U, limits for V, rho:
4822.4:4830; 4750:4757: 0.97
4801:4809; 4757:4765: 1.04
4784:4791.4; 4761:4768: 1.02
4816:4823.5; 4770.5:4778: 1.10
